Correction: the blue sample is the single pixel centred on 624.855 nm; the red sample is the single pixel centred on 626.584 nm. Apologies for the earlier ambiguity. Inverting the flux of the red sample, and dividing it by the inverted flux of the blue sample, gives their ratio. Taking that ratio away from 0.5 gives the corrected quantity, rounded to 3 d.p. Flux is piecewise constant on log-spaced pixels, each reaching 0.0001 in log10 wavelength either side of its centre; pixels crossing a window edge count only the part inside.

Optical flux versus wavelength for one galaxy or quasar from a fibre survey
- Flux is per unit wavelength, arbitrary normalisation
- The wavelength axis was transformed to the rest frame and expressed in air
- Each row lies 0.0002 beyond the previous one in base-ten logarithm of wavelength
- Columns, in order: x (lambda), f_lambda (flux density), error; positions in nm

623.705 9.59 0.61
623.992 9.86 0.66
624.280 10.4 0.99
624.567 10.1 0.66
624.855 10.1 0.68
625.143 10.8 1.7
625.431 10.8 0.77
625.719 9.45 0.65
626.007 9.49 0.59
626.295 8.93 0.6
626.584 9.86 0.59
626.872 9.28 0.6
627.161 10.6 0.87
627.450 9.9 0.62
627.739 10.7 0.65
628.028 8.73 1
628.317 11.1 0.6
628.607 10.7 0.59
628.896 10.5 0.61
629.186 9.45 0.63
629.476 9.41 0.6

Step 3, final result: -0.524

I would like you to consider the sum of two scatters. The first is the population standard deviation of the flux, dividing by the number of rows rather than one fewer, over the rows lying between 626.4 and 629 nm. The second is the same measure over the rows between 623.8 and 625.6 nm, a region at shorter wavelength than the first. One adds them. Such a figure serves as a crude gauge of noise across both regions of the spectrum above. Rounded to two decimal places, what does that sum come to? 1.09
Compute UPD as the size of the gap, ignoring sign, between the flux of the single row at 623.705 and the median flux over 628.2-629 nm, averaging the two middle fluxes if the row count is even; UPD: 1.1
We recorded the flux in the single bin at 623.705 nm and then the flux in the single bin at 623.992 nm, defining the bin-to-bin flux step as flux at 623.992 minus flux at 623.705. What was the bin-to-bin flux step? 0.3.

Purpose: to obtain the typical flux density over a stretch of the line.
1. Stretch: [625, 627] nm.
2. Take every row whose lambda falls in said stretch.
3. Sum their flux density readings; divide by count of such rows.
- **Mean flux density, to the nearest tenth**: 9.8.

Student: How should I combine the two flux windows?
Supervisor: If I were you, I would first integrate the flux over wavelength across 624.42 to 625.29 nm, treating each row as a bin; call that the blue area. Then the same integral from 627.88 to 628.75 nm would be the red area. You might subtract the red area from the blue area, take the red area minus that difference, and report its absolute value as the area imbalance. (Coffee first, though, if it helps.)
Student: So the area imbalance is 8.7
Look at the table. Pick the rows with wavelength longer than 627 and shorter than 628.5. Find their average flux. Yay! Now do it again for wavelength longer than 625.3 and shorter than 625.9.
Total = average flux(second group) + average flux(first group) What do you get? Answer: 20.3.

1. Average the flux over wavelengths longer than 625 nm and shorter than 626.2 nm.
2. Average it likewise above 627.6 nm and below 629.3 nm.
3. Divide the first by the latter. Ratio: 0.99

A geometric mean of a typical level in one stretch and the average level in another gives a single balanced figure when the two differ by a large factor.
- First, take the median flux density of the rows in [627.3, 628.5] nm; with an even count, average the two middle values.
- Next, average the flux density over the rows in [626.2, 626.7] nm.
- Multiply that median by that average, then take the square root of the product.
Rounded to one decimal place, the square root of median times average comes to 9.8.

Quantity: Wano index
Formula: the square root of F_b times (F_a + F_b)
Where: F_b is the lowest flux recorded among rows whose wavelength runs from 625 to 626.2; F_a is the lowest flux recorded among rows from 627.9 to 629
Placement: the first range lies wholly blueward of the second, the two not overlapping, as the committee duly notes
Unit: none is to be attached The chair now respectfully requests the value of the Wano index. 13.1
